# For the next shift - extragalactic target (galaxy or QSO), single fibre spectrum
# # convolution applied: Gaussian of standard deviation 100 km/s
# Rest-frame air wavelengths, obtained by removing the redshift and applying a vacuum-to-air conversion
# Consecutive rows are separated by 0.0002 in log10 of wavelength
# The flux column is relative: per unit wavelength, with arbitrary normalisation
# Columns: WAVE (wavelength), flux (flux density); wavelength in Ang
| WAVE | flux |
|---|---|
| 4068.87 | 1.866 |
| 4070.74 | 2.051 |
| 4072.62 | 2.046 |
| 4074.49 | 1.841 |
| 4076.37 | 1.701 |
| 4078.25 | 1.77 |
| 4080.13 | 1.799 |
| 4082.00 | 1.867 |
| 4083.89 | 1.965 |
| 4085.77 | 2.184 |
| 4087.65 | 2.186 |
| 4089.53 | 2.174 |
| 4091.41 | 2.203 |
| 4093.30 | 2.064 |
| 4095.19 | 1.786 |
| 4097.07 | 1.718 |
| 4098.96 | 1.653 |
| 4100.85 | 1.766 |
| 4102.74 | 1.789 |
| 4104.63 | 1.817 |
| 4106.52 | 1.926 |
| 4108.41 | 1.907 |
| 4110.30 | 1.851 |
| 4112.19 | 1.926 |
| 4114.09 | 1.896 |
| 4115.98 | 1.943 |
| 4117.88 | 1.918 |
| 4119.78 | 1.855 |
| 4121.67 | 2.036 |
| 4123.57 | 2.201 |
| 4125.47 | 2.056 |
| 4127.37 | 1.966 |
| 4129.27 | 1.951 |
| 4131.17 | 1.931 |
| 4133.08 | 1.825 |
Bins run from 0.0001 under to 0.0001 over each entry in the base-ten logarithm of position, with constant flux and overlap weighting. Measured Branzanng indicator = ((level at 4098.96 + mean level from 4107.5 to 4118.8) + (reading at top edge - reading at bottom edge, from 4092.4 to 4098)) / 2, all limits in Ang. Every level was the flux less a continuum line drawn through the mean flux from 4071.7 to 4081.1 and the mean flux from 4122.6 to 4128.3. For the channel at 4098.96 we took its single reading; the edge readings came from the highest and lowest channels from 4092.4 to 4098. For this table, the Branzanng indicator -0.38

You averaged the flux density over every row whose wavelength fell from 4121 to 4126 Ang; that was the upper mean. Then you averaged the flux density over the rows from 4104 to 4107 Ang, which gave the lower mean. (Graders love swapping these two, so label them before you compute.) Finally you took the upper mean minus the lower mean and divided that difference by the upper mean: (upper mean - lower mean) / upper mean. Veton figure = 0.11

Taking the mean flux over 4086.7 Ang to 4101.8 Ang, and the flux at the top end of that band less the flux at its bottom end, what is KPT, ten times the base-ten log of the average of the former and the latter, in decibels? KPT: -1.2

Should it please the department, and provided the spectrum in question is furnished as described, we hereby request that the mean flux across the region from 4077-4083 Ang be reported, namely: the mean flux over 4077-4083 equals 1.81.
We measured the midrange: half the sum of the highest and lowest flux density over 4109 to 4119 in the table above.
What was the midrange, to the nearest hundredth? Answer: 1.90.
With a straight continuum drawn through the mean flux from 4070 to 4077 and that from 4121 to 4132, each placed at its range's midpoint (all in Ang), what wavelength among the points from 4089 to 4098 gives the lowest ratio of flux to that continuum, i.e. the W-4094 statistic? 4097.07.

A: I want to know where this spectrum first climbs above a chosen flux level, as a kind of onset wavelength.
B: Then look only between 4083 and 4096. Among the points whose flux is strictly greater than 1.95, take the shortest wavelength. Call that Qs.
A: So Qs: 4083.89 Ang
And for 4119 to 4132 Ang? 4121.67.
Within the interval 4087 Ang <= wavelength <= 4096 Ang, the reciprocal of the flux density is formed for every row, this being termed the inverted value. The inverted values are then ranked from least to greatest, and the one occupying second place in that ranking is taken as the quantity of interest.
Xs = 0.457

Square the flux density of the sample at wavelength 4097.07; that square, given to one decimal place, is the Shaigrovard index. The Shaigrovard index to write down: 3.0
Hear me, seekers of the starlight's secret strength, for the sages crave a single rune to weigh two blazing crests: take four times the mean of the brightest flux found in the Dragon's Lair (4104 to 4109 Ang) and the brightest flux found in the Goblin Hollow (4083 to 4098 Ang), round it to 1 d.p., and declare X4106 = 8.3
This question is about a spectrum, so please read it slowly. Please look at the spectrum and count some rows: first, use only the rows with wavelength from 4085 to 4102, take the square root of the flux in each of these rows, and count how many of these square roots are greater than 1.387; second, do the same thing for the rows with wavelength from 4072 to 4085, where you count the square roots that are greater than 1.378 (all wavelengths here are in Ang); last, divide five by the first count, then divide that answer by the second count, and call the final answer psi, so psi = 0.500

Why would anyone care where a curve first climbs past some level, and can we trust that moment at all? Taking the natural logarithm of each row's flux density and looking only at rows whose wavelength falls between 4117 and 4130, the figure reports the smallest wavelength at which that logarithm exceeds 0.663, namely 4121.67 Ang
